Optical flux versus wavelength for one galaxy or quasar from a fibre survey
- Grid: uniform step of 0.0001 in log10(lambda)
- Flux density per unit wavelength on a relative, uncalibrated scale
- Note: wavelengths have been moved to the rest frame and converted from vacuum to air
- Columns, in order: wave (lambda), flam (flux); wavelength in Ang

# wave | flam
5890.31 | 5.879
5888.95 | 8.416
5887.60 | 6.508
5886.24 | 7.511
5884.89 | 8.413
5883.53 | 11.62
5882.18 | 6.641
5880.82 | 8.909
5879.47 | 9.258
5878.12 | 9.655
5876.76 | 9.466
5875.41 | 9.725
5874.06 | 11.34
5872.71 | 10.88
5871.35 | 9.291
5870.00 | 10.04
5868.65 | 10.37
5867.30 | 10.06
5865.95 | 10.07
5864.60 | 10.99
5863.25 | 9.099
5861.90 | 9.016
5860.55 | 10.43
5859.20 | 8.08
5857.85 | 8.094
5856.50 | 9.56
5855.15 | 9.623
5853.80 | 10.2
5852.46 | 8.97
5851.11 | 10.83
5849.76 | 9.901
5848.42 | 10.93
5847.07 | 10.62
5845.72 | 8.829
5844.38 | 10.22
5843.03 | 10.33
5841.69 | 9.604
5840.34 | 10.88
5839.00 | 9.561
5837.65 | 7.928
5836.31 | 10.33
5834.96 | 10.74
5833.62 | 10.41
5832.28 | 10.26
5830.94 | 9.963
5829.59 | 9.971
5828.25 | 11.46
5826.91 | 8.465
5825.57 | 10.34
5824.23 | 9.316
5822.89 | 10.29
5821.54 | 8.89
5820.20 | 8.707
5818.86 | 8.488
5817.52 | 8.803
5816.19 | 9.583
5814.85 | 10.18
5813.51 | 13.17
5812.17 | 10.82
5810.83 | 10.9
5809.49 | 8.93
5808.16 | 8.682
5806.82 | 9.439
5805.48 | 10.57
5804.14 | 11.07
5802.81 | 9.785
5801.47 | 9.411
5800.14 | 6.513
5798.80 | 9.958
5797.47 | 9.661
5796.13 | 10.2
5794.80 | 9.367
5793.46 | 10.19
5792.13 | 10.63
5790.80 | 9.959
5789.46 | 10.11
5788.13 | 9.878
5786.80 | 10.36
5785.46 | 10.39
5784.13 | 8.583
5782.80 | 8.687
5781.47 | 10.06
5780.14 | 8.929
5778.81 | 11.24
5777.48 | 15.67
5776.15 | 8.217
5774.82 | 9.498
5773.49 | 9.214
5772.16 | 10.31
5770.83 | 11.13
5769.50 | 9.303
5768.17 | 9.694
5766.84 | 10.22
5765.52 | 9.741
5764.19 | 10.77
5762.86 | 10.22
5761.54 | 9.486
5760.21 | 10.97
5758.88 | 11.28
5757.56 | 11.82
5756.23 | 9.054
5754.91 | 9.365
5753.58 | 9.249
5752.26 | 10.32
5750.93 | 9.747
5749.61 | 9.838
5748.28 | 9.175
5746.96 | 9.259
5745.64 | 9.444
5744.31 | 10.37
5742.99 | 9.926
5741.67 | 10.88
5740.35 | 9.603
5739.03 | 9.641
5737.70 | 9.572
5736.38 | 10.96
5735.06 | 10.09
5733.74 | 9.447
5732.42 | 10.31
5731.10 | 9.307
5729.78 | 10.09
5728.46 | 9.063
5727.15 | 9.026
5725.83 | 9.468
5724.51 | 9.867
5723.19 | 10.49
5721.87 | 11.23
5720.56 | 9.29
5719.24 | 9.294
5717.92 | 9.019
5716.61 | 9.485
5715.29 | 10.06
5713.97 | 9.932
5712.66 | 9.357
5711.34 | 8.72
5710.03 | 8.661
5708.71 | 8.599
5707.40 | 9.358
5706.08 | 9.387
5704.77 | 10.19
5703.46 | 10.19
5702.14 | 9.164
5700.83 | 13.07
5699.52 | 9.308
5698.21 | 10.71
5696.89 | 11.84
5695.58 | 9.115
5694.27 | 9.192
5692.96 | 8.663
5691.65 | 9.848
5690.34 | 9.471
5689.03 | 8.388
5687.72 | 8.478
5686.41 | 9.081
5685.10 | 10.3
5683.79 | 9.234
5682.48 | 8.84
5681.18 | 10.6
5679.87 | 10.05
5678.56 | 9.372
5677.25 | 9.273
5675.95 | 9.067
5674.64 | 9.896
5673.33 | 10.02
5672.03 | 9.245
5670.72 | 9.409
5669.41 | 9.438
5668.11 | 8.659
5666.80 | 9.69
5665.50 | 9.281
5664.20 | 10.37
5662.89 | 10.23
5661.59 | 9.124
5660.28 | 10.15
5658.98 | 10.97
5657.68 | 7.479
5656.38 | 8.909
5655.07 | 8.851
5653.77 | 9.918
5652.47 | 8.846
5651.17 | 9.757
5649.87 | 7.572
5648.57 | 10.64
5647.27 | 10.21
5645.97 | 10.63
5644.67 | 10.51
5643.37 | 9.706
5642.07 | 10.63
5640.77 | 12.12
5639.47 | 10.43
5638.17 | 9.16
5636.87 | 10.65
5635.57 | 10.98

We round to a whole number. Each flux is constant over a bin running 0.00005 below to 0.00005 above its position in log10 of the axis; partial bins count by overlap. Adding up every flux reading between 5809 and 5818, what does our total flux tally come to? 72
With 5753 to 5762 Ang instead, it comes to 71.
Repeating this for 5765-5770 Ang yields 39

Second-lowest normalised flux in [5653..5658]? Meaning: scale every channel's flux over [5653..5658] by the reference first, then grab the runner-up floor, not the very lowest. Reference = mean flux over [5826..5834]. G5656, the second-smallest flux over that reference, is 0.877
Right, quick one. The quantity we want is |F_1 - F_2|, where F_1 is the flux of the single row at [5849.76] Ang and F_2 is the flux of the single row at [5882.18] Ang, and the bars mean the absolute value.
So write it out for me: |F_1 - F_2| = 3.3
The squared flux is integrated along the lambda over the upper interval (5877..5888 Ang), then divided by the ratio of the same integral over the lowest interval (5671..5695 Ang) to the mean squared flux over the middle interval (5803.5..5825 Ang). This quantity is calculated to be 39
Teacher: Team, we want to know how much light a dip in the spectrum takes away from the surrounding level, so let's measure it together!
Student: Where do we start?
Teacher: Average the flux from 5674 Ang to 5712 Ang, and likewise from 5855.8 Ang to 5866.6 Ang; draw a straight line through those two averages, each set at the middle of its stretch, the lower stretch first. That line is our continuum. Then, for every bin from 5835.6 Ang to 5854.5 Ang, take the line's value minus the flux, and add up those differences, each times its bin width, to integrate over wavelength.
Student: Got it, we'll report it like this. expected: -10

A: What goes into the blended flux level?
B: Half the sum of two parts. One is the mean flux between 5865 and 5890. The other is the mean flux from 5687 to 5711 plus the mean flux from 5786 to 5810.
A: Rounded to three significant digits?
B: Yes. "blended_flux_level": 14.3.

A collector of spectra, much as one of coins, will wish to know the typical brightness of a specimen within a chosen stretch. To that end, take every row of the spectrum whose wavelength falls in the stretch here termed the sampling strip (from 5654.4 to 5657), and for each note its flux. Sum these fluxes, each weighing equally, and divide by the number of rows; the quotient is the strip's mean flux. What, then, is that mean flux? 8.9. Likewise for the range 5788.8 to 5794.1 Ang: 10.2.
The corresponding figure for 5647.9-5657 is 9.2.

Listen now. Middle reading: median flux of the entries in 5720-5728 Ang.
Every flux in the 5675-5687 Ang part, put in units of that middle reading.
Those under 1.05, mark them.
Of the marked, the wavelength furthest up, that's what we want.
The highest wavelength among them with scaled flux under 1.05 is 5686.41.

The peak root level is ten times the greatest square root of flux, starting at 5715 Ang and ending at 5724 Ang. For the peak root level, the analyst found 33.5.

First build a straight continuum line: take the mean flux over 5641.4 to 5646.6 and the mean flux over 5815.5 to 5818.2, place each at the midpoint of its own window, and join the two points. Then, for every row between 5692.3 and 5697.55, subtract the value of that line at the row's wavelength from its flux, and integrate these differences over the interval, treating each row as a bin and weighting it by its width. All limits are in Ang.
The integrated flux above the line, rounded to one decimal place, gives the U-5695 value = -1.7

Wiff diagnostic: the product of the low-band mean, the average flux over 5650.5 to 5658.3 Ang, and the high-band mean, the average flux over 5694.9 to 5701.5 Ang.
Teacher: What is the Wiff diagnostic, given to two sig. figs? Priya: 97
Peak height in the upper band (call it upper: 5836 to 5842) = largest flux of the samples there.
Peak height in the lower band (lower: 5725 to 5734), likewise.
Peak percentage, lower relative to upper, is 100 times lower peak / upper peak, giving 94.8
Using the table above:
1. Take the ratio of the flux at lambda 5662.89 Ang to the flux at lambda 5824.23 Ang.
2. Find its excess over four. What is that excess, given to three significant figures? -2.90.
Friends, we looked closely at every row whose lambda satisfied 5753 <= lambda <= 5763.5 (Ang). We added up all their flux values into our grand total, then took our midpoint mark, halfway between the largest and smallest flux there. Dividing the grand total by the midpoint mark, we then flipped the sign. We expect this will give -8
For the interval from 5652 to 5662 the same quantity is -8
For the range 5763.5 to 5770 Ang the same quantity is -5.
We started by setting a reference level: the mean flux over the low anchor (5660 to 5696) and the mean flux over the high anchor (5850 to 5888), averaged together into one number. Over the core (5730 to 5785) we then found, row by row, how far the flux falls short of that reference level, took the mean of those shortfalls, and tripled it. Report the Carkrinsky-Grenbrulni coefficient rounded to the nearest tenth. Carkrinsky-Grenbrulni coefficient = -1.7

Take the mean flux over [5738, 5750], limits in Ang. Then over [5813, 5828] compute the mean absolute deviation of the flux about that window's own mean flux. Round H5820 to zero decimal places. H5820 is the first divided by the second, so 10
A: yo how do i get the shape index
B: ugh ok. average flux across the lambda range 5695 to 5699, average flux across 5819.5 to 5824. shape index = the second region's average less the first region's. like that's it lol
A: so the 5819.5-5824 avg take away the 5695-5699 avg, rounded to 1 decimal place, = -1.3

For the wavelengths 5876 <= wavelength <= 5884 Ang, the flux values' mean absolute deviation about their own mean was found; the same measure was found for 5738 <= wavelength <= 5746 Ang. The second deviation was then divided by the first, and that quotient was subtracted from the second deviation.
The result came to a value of 0.00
